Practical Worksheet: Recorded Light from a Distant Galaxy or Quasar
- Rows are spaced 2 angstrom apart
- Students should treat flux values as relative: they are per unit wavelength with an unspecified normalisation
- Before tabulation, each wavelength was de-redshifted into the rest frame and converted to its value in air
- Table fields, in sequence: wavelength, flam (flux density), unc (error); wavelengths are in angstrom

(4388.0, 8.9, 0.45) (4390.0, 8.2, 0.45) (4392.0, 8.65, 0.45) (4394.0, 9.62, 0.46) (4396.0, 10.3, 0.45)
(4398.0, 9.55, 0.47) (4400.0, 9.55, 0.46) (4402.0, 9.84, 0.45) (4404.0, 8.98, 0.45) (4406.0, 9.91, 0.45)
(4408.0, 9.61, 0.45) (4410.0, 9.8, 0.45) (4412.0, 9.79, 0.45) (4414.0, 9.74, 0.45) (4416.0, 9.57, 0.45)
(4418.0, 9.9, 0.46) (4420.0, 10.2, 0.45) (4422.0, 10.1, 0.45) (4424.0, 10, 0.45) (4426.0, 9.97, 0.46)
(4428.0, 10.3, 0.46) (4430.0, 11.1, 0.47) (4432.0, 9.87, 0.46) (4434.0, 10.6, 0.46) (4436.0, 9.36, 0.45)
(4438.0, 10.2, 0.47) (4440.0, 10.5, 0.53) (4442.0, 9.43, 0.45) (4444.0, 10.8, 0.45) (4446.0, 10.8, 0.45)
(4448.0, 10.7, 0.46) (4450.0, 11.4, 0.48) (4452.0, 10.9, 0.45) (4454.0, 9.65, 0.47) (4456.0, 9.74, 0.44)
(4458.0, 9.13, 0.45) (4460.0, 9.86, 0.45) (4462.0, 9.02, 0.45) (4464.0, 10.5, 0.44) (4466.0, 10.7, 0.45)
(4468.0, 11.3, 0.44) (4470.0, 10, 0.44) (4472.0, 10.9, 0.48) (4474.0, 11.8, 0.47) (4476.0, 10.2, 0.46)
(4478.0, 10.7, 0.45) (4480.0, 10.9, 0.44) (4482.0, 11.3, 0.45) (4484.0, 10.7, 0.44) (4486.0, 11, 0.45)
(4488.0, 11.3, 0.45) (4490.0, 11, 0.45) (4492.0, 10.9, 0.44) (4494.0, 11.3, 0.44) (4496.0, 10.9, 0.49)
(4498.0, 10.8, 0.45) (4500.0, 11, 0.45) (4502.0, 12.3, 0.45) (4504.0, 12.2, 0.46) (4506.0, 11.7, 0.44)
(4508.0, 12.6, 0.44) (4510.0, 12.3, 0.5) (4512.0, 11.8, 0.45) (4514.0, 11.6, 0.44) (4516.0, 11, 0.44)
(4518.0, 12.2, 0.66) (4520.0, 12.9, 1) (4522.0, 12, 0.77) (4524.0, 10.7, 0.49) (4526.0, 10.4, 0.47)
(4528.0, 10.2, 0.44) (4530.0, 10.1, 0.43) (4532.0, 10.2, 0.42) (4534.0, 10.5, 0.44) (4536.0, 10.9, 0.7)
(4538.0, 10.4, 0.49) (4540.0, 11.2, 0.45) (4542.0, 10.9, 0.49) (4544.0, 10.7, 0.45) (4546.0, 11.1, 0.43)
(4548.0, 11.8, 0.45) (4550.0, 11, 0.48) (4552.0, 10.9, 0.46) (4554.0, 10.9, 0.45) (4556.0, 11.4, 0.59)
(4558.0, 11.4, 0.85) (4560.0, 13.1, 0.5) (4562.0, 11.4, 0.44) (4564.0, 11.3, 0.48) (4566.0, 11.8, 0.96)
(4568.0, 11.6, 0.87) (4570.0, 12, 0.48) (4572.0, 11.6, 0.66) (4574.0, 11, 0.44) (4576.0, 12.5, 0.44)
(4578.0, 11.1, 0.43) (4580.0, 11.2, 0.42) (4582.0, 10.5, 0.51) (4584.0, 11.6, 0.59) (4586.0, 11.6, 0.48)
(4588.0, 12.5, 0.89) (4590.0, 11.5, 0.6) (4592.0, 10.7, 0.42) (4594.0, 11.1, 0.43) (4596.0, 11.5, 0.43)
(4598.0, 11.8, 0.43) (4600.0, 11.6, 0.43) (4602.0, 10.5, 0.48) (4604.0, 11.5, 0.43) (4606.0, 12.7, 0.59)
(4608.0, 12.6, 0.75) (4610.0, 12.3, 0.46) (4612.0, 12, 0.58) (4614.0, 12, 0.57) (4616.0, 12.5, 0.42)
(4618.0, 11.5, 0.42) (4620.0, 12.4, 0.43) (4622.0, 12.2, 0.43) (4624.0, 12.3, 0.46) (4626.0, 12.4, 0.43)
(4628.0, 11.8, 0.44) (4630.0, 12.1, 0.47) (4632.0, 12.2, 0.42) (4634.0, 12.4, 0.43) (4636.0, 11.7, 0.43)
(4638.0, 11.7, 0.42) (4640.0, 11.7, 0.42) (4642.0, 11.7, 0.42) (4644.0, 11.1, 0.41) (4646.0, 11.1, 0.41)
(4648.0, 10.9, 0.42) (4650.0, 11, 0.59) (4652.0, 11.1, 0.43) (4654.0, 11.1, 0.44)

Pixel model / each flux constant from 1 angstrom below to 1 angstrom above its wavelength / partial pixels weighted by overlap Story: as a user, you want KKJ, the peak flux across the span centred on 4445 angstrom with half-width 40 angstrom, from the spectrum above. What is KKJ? 11.8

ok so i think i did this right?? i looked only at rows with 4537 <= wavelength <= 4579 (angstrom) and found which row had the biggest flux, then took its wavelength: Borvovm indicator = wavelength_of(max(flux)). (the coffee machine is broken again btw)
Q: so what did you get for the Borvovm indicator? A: 4560.0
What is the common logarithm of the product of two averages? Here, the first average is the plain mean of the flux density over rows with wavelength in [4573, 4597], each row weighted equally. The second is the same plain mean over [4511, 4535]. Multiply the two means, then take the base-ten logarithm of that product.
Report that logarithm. 2.10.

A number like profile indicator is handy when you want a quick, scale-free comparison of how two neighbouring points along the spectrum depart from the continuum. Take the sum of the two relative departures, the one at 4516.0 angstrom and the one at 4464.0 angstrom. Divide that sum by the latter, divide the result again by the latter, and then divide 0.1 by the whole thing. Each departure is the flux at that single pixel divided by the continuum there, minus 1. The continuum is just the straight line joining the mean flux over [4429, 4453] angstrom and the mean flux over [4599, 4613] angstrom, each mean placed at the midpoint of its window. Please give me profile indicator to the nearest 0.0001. -0.0010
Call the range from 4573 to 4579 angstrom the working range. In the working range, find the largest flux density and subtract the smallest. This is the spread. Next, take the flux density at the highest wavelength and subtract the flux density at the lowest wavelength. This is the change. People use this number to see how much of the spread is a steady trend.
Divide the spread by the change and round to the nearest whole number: 15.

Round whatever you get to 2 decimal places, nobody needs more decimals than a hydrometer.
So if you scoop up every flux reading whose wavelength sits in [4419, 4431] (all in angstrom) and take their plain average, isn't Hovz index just 10.28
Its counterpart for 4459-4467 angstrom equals 10.02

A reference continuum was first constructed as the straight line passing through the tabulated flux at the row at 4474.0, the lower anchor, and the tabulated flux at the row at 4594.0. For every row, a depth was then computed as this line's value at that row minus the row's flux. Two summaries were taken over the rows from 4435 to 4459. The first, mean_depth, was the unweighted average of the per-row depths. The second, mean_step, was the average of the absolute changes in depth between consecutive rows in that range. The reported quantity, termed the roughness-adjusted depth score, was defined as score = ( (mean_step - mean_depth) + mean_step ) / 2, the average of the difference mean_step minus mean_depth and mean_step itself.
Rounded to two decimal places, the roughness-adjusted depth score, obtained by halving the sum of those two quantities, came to -0.25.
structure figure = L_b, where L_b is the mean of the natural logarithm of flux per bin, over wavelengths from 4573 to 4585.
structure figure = 2.42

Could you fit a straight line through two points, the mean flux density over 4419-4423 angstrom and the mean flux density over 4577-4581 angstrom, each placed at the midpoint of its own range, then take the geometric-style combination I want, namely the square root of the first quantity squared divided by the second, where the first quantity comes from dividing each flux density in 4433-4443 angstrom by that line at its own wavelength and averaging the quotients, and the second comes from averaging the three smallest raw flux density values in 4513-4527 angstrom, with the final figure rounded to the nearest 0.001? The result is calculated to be 0.299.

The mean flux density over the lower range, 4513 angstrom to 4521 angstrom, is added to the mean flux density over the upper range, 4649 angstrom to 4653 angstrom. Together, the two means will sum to 23.0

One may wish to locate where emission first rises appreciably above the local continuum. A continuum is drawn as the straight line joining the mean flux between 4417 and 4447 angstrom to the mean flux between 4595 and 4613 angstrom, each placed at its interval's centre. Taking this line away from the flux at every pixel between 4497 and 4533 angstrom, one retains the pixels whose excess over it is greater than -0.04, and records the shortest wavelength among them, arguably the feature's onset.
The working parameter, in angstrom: 4498.0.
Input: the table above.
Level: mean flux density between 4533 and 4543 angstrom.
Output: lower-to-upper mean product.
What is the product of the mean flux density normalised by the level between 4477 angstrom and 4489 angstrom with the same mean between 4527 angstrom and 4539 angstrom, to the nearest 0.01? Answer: 0.98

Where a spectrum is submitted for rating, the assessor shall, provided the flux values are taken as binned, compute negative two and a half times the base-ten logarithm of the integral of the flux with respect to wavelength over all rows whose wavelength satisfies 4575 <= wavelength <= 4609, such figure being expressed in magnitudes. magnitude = -6.49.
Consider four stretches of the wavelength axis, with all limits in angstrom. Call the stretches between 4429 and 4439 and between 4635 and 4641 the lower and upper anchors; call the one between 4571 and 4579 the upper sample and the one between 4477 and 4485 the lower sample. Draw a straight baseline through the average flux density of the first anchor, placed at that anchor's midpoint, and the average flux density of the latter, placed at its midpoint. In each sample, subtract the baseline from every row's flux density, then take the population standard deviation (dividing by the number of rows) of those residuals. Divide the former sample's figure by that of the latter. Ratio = 2.45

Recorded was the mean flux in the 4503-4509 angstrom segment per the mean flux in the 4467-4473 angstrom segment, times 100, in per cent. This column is 113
